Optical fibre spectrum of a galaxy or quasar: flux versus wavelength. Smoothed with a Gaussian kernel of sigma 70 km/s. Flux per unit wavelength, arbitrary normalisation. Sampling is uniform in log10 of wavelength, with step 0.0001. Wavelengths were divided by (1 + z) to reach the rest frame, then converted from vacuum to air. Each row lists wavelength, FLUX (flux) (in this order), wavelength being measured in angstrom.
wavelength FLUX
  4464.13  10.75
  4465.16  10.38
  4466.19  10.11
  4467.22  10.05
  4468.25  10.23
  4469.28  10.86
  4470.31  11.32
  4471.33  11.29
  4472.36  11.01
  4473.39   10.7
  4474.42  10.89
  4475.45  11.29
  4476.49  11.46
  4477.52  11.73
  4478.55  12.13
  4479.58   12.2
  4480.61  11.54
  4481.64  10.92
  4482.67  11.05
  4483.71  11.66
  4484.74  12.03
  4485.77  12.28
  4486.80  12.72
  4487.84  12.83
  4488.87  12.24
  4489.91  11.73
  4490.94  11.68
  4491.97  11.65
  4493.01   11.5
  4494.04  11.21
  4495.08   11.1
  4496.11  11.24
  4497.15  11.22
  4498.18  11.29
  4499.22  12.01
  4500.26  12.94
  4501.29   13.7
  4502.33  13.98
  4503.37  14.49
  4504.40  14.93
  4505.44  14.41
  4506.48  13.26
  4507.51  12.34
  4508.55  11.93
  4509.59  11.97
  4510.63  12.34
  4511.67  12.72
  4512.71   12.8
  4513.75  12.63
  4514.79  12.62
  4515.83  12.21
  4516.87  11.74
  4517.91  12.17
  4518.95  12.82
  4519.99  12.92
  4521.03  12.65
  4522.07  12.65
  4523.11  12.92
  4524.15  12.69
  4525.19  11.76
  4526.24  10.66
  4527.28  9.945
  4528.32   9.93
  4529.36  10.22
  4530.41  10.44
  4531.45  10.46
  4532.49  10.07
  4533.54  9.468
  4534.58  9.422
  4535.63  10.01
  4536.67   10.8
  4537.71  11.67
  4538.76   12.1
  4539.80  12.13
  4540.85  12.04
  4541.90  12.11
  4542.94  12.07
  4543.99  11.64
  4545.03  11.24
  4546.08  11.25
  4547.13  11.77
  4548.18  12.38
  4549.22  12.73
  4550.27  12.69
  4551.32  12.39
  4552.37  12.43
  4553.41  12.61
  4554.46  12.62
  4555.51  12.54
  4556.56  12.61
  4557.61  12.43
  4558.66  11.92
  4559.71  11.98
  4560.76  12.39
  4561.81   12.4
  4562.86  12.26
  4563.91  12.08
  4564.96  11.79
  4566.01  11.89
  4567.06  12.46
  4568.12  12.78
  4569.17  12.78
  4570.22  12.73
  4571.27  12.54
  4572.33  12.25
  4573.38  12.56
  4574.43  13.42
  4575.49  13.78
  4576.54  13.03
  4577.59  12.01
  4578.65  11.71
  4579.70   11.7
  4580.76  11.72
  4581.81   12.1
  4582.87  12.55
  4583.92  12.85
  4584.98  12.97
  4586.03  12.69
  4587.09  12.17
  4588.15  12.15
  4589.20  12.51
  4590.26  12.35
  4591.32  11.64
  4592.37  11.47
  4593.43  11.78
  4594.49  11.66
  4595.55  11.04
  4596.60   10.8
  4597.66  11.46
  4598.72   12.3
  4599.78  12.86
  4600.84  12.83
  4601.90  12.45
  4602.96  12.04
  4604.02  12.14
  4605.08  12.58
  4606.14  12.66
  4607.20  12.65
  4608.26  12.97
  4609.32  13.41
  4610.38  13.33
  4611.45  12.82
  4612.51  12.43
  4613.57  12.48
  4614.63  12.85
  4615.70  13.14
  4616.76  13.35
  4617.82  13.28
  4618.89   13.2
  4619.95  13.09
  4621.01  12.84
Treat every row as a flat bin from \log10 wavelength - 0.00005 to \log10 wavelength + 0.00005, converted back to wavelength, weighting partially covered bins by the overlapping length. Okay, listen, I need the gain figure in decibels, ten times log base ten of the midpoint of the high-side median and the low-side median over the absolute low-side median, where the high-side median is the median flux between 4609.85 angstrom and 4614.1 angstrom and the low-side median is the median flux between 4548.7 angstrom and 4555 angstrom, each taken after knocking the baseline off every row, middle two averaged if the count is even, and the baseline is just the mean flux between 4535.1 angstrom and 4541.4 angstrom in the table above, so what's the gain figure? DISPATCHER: 0.1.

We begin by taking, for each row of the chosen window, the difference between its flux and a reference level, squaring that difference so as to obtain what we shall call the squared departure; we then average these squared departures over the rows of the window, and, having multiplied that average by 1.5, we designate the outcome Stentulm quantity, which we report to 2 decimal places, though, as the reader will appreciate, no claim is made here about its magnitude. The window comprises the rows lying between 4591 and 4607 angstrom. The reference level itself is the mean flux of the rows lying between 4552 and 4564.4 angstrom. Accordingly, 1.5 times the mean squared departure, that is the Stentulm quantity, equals 0.78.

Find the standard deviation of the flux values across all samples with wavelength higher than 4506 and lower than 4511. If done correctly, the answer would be 0.5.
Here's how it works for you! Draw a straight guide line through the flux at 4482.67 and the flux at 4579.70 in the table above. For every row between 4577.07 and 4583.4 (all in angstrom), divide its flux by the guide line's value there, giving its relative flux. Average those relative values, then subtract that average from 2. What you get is 0.978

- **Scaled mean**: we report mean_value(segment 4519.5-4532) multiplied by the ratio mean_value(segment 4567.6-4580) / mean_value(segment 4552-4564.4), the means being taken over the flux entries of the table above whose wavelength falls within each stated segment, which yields 11.7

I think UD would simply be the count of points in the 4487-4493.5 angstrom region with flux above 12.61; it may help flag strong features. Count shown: 1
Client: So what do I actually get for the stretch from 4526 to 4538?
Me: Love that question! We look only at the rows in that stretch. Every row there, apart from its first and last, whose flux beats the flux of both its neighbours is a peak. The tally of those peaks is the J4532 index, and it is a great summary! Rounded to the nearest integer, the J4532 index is 1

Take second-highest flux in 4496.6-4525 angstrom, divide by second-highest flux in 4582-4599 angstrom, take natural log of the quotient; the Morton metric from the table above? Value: 0.12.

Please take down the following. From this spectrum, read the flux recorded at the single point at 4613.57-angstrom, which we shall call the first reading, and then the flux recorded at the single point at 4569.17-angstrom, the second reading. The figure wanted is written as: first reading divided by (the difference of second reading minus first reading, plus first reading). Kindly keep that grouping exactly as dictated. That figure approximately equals 0.98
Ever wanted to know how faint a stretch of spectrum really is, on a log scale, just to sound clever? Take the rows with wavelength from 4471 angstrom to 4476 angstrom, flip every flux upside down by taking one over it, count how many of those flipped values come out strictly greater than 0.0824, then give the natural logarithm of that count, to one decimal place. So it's 1.6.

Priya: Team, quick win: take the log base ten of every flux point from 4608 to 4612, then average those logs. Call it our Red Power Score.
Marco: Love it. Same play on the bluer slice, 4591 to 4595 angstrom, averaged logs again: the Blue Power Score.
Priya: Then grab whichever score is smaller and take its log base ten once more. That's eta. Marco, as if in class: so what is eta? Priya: 0.028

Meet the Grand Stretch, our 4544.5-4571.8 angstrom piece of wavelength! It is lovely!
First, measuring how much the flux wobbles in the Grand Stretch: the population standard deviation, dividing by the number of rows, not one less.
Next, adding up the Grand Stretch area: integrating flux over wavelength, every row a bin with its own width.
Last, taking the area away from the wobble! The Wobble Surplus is -335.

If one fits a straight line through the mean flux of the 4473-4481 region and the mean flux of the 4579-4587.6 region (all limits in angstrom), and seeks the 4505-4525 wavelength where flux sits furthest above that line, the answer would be 4505.44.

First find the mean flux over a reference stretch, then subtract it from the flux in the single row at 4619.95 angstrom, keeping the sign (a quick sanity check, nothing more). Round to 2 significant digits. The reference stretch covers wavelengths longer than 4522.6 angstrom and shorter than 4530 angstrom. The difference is 1.9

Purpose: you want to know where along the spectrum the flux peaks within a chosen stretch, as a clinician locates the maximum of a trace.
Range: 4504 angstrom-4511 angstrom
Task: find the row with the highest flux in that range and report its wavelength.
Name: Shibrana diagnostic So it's 4504.40 angstrom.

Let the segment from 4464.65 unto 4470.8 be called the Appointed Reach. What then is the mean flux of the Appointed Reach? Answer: 10.5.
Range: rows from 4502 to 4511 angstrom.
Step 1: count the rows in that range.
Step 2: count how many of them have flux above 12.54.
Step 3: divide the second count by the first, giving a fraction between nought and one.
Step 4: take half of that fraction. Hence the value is 0.28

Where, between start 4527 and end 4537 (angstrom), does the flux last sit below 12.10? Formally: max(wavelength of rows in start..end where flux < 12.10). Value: 4536.67 angstrom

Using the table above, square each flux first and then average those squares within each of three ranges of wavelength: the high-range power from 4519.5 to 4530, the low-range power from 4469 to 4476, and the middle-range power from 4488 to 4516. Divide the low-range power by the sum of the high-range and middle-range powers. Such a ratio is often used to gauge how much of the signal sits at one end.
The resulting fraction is 0.42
